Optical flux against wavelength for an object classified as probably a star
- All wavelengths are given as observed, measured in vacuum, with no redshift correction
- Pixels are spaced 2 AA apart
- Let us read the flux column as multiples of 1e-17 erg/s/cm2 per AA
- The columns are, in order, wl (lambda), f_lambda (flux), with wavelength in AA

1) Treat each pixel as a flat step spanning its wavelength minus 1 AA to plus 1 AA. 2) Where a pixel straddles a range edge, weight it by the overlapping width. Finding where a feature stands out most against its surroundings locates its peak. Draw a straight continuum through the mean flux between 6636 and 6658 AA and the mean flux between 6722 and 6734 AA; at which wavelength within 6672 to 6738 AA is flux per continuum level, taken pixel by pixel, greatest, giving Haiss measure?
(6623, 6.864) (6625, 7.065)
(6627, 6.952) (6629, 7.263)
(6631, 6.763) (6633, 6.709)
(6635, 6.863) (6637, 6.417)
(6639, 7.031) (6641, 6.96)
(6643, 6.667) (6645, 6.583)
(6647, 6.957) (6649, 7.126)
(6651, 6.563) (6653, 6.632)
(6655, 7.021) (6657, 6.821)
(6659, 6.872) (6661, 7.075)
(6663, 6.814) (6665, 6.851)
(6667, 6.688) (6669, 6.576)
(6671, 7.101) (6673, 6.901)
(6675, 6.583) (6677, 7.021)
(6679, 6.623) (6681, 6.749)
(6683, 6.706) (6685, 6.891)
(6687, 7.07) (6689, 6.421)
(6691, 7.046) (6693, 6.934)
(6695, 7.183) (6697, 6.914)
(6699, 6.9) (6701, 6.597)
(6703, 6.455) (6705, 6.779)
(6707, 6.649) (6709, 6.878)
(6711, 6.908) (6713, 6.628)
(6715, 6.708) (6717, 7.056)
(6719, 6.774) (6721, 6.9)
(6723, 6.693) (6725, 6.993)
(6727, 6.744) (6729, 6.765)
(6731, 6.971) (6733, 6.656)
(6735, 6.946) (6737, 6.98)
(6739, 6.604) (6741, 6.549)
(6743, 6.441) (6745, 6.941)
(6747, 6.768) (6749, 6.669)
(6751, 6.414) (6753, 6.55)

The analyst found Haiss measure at 6695 AA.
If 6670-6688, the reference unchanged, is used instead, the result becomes 6671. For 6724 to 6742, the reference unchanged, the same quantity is 6725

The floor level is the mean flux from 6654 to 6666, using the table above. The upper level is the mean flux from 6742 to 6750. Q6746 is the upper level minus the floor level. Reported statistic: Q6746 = -0.20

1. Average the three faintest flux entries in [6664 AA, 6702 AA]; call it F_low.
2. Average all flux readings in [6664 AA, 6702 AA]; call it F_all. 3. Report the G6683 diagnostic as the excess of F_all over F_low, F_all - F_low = 0.30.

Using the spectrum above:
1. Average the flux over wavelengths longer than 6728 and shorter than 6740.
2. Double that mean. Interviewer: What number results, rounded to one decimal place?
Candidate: 13.6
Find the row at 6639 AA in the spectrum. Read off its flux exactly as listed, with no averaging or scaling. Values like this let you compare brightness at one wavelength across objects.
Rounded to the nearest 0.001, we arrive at 7.031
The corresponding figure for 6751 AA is 6.414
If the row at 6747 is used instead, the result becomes 6.768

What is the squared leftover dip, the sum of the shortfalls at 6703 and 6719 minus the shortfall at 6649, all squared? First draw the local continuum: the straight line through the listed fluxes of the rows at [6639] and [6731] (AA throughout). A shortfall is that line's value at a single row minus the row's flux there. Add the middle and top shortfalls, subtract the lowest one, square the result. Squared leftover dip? 0.7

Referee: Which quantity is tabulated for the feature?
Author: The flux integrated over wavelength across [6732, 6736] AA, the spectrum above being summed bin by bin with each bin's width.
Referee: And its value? 27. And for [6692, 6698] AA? 42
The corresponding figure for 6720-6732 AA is 82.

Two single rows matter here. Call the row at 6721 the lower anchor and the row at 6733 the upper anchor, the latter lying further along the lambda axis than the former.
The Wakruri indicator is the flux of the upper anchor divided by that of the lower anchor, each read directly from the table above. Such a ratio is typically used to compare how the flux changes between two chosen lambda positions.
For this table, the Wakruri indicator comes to 0.96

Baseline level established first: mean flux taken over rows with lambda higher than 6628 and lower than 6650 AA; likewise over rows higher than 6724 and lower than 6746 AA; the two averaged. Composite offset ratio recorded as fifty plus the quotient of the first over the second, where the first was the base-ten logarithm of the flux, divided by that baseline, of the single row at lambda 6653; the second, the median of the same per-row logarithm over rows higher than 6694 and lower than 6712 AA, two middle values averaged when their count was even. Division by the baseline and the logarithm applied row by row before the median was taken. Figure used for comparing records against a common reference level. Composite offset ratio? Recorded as 47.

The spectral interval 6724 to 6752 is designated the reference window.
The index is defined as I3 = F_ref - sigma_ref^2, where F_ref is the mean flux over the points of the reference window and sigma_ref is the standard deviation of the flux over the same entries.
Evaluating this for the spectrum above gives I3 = 6.71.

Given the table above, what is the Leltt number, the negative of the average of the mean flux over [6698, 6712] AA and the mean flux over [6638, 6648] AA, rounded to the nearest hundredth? -6.79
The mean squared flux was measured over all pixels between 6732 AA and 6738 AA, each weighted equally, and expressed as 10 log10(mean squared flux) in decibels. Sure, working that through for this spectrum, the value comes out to 16.7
